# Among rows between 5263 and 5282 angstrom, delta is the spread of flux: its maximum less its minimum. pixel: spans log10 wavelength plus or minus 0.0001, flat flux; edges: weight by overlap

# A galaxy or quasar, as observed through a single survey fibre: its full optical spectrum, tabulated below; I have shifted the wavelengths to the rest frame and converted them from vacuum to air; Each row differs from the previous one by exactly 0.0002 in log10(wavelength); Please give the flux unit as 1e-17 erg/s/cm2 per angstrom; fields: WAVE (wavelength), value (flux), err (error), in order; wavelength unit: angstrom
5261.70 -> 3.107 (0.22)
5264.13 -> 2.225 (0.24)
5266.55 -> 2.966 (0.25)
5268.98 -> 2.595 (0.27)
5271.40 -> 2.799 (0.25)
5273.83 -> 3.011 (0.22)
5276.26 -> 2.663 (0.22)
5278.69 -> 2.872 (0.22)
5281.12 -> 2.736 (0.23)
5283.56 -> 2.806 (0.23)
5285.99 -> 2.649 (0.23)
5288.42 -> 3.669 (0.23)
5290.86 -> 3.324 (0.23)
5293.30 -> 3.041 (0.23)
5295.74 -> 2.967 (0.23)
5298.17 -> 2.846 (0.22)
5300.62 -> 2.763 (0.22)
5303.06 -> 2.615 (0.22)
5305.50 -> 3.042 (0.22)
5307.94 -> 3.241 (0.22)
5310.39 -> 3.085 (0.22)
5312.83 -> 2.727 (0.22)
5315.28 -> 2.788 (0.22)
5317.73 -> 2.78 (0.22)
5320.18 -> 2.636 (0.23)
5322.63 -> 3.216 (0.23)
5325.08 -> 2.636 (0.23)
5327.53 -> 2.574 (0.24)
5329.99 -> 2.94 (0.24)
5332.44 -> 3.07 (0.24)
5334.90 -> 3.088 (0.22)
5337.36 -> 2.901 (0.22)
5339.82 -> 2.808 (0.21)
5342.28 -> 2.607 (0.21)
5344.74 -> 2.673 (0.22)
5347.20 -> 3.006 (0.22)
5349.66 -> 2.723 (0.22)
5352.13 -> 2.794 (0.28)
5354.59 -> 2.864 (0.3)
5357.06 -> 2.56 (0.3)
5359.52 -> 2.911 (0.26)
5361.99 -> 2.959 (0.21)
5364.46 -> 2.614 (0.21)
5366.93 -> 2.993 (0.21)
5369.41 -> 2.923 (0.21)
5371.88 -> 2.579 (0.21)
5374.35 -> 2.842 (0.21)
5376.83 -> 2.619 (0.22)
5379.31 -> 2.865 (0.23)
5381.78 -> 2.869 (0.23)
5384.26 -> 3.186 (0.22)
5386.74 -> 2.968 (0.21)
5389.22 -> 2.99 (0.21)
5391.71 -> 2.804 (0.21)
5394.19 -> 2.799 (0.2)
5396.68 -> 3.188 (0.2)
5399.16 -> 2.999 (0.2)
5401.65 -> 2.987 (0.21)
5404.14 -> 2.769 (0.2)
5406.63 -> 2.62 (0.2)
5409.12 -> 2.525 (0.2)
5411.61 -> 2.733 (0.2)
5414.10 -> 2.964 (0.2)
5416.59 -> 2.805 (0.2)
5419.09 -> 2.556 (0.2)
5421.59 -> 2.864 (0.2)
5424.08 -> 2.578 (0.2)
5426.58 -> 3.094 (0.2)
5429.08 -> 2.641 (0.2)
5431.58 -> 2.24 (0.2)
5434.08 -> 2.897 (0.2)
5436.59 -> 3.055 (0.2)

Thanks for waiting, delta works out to 0.79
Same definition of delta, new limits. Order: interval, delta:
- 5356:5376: 0.43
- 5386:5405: 0.42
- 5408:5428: 0.57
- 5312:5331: 0.64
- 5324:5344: 0.51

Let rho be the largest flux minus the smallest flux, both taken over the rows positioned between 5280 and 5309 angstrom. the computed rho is 1.1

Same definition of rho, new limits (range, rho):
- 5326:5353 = 0.5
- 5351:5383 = 0.4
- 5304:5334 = 0.7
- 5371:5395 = 0.6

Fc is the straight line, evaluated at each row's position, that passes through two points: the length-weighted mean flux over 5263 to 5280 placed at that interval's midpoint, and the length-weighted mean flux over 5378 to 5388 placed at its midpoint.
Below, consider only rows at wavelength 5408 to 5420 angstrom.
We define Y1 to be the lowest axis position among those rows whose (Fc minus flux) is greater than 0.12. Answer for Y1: 5409.12 angstrom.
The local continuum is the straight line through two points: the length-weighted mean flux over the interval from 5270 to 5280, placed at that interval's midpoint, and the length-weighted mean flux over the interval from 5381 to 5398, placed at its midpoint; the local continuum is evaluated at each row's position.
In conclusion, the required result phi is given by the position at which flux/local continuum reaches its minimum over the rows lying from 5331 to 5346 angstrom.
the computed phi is 5342.28 angstrom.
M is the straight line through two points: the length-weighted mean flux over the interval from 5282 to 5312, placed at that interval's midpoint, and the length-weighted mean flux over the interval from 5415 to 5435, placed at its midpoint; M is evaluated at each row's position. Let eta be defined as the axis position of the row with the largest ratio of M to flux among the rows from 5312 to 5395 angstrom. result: 5327.53 angstrom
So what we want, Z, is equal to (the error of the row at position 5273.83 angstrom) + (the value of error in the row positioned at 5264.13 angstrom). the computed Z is 0.46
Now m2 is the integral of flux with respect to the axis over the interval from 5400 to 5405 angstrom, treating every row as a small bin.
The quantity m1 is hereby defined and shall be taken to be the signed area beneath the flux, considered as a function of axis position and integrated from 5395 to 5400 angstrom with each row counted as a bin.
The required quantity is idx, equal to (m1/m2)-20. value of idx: -18.9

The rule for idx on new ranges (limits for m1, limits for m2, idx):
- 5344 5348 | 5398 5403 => -19.2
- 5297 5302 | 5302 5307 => -19.0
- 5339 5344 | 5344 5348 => -18.8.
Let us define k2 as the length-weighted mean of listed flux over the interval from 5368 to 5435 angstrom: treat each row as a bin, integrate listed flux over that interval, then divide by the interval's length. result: 2.81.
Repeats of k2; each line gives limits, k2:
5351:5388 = 2.84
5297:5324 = 2.88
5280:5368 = 2.88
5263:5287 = 2.74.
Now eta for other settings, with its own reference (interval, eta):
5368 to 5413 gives 5371.88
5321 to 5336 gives 5327.53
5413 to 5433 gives 5431.58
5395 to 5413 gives 5409.12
